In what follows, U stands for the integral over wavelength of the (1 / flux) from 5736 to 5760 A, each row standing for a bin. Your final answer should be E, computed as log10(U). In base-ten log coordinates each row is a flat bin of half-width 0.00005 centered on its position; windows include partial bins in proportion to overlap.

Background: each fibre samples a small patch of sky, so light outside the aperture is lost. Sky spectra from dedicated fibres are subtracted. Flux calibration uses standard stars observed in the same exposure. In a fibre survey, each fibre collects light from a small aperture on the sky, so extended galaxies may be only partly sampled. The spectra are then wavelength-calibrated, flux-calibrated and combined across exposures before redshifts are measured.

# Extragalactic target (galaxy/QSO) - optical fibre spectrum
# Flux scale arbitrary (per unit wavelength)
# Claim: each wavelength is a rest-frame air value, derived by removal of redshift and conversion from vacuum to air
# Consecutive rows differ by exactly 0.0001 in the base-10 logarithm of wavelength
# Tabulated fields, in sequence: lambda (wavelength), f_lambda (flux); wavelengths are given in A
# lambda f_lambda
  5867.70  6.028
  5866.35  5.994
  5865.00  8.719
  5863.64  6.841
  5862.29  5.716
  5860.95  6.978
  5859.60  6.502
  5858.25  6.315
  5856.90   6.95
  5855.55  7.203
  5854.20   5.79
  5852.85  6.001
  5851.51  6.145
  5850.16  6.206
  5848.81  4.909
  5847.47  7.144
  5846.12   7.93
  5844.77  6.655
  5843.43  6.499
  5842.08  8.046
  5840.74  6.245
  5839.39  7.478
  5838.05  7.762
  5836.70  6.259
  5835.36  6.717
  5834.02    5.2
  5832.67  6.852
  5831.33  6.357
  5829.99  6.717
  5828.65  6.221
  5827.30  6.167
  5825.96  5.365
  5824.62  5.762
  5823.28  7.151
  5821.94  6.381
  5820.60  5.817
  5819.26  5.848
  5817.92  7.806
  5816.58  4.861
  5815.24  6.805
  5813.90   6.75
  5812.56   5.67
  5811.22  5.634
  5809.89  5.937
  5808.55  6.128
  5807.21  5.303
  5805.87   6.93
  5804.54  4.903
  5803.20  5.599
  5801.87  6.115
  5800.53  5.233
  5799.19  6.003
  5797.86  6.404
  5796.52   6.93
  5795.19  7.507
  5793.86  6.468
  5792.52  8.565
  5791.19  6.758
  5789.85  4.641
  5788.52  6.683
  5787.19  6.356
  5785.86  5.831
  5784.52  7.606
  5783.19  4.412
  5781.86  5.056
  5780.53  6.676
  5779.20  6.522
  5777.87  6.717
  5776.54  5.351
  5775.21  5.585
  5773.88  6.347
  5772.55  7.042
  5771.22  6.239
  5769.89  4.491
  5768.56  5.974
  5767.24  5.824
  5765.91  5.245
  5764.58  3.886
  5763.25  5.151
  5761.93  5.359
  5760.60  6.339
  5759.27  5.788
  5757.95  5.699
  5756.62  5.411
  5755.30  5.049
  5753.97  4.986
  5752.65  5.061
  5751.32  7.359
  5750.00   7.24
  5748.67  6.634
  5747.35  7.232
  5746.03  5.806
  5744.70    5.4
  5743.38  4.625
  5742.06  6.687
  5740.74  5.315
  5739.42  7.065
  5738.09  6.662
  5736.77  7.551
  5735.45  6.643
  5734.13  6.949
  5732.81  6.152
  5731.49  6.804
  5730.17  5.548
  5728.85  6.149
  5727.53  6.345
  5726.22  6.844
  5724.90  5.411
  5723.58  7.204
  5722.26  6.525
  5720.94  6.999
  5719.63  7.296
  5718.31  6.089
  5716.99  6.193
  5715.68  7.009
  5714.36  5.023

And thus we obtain 0.606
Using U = 4.03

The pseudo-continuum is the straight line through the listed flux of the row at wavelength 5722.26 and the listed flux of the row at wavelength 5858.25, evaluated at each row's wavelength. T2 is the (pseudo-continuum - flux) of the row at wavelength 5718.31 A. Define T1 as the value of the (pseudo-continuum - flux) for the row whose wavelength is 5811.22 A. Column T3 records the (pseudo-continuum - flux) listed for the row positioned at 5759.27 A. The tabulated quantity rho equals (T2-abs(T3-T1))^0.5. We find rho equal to 0.6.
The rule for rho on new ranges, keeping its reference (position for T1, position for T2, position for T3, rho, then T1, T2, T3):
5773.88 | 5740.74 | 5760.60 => 1.1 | 0.10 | 1.2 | 0.13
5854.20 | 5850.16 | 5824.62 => 0.2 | 0.53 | 0.1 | 0.60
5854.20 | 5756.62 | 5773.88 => 0.8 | 0.53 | 1.1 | 0.10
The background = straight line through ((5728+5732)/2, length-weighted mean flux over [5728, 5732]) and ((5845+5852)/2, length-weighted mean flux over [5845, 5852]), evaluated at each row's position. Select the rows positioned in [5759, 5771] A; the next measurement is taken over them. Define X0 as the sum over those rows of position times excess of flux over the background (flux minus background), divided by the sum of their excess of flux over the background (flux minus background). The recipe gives 5765.5 A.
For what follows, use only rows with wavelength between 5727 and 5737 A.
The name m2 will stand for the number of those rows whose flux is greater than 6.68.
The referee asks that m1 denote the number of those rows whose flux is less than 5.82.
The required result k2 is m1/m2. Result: 0.3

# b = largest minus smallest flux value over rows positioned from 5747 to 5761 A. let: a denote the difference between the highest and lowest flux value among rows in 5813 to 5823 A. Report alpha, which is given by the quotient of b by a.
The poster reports 0.8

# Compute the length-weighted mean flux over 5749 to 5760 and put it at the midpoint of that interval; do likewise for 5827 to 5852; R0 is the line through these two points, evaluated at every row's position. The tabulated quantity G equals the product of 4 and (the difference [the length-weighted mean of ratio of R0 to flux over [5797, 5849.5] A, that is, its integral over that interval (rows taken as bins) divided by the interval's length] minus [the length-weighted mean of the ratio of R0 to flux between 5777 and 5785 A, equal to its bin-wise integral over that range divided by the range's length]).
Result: 0.05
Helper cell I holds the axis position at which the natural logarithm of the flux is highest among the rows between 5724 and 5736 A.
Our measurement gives 5734.13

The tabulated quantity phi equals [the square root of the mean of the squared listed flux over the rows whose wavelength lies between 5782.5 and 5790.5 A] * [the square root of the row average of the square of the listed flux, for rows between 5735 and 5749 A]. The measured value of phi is 38.5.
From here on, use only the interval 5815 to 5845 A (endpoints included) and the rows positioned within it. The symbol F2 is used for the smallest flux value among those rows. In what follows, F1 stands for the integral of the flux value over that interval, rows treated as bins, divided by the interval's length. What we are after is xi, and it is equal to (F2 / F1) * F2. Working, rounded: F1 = 6.5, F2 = 4.861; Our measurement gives 3.7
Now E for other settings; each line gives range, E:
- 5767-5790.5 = 0.606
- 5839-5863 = 0.568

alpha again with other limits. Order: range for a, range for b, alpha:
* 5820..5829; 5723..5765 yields 2.1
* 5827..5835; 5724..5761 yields 1.8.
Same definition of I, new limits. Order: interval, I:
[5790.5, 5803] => 5792.52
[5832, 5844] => 5842.08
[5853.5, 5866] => 5865.00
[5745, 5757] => 5751.32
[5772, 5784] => 5772.55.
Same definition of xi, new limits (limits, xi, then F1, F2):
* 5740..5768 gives 2.6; 5.7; 3.886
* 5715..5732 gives 4.5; 6.5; 5.411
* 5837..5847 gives 5.4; 7.2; 6.245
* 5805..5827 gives 3.9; 6.1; 4.861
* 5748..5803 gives 2.5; 6.0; 3.886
